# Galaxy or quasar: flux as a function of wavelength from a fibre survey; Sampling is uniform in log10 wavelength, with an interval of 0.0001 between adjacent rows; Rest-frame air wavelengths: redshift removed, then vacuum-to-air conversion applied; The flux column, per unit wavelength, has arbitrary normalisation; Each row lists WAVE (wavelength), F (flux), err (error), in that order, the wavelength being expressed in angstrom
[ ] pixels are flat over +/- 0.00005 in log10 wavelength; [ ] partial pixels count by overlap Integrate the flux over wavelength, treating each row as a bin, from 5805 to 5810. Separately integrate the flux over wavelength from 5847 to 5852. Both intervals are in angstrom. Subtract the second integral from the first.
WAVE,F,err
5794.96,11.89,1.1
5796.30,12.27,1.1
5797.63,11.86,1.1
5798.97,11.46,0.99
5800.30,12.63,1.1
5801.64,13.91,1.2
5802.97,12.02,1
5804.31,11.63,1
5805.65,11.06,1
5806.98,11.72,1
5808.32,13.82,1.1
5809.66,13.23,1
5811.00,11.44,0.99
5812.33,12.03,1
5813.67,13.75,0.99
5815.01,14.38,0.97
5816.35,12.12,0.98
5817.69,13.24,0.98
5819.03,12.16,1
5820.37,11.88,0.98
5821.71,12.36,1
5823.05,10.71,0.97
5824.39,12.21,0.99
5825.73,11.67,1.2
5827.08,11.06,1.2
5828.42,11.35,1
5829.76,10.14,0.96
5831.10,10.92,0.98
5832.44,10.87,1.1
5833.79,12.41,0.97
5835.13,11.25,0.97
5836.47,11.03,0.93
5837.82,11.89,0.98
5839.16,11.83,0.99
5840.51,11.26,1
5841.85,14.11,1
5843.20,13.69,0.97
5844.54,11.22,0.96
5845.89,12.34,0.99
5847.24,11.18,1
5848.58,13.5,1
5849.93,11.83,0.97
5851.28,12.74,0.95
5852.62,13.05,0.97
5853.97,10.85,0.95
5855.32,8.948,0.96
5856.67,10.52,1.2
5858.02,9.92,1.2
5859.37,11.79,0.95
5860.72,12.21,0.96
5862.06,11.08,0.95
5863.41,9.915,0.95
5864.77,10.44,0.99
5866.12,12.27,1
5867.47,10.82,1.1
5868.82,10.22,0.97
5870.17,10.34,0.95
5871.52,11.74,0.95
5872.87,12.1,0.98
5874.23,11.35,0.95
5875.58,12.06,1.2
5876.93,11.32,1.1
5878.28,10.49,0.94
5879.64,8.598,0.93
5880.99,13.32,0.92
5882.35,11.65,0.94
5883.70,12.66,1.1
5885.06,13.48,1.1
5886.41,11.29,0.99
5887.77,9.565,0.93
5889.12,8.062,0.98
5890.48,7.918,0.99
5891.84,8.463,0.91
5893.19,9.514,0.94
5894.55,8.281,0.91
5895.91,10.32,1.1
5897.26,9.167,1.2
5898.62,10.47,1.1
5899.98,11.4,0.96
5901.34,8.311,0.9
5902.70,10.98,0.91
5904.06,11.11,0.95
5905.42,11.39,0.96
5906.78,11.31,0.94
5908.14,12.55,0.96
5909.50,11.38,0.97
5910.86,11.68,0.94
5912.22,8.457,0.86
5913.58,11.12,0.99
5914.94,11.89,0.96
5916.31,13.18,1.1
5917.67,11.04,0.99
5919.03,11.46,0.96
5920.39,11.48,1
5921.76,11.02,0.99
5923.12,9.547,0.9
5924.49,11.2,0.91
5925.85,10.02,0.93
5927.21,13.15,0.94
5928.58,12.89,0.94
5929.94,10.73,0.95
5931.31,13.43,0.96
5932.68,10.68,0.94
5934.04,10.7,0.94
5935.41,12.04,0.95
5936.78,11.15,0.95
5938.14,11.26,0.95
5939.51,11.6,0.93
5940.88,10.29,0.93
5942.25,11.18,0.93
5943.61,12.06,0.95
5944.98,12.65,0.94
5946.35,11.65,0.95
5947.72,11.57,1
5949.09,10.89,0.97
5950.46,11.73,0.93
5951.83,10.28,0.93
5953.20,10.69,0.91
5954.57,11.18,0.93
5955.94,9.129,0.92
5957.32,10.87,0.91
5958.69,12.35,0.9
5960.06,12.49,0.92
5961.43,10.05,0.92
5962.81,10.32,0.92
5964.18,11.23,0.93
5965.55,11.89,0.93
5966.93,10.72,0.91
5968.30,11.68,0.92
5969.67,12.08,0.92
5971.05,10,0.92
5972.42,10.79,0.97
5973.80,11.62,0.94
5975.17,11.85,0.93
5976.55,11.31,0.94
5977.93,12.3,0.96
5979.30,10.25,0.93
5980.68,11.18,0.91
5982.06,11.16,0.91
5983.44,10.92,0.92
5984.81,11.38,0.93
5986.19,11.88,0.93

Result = 0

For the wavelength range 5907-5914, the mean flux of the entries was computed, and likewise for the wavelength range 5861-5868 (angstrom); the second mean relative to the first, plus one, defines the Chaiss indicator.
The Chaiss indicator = 1.99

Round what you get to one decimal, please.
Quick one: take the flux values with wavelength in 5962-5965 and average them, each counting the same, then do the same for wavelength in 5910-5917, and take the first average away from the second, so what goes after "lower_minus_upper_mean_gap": 0.5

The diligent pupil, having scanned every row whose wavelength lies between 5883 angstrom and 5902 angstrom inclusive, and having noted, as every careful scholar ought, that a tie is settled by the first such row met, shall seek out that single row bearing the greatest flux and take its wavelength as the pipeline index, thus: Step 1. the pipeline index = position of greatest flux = 5885.06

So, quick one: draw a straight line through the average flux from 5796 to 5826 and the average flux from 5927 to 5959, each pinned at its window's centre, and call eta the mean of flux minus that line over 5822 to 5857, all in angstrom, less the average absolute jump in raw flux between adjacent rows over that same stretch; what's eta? -1.6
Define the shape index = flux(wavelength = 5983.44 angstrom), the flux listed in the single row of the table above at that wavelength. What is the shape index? 10.92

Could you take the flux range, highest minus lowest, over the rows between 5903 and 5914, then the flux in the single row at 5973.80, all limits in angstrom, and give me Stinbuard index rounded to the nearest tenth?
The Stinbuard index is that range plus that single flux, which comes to 15.7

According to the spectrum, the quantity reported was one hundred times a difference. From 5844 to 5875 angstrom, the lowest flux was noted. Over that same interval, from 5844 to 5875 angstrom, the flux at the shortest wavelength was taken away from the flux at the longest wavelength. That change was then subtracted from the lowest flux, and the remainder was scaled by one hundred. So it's 882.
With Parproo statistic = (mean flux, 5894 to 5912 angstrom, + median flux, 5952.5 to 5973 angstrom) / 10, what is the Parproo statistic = 2.15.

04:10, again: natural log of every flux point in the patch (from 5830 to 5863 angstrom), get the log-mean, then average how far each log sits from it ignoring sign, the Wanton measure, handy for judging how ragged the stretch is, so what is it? 0.080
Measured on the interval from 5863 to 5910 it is 0.115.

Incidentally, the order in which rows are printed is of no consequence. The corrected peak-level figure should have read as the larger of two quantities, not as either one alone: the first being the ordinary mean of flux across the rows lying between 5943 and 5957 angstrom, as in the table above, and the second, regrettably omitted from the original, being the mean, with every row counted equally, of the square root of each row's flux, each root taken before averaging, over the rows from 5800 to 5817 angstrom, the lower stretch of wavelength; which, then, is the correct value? 11.2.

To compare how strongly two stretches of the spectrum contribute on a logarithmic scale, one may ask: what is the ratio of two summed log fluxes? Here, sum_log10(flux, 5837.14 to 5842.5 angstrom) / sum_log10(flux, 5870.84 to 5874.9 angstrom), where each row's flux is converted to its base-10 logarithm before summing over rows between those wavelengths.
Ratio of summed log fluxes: 1.4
